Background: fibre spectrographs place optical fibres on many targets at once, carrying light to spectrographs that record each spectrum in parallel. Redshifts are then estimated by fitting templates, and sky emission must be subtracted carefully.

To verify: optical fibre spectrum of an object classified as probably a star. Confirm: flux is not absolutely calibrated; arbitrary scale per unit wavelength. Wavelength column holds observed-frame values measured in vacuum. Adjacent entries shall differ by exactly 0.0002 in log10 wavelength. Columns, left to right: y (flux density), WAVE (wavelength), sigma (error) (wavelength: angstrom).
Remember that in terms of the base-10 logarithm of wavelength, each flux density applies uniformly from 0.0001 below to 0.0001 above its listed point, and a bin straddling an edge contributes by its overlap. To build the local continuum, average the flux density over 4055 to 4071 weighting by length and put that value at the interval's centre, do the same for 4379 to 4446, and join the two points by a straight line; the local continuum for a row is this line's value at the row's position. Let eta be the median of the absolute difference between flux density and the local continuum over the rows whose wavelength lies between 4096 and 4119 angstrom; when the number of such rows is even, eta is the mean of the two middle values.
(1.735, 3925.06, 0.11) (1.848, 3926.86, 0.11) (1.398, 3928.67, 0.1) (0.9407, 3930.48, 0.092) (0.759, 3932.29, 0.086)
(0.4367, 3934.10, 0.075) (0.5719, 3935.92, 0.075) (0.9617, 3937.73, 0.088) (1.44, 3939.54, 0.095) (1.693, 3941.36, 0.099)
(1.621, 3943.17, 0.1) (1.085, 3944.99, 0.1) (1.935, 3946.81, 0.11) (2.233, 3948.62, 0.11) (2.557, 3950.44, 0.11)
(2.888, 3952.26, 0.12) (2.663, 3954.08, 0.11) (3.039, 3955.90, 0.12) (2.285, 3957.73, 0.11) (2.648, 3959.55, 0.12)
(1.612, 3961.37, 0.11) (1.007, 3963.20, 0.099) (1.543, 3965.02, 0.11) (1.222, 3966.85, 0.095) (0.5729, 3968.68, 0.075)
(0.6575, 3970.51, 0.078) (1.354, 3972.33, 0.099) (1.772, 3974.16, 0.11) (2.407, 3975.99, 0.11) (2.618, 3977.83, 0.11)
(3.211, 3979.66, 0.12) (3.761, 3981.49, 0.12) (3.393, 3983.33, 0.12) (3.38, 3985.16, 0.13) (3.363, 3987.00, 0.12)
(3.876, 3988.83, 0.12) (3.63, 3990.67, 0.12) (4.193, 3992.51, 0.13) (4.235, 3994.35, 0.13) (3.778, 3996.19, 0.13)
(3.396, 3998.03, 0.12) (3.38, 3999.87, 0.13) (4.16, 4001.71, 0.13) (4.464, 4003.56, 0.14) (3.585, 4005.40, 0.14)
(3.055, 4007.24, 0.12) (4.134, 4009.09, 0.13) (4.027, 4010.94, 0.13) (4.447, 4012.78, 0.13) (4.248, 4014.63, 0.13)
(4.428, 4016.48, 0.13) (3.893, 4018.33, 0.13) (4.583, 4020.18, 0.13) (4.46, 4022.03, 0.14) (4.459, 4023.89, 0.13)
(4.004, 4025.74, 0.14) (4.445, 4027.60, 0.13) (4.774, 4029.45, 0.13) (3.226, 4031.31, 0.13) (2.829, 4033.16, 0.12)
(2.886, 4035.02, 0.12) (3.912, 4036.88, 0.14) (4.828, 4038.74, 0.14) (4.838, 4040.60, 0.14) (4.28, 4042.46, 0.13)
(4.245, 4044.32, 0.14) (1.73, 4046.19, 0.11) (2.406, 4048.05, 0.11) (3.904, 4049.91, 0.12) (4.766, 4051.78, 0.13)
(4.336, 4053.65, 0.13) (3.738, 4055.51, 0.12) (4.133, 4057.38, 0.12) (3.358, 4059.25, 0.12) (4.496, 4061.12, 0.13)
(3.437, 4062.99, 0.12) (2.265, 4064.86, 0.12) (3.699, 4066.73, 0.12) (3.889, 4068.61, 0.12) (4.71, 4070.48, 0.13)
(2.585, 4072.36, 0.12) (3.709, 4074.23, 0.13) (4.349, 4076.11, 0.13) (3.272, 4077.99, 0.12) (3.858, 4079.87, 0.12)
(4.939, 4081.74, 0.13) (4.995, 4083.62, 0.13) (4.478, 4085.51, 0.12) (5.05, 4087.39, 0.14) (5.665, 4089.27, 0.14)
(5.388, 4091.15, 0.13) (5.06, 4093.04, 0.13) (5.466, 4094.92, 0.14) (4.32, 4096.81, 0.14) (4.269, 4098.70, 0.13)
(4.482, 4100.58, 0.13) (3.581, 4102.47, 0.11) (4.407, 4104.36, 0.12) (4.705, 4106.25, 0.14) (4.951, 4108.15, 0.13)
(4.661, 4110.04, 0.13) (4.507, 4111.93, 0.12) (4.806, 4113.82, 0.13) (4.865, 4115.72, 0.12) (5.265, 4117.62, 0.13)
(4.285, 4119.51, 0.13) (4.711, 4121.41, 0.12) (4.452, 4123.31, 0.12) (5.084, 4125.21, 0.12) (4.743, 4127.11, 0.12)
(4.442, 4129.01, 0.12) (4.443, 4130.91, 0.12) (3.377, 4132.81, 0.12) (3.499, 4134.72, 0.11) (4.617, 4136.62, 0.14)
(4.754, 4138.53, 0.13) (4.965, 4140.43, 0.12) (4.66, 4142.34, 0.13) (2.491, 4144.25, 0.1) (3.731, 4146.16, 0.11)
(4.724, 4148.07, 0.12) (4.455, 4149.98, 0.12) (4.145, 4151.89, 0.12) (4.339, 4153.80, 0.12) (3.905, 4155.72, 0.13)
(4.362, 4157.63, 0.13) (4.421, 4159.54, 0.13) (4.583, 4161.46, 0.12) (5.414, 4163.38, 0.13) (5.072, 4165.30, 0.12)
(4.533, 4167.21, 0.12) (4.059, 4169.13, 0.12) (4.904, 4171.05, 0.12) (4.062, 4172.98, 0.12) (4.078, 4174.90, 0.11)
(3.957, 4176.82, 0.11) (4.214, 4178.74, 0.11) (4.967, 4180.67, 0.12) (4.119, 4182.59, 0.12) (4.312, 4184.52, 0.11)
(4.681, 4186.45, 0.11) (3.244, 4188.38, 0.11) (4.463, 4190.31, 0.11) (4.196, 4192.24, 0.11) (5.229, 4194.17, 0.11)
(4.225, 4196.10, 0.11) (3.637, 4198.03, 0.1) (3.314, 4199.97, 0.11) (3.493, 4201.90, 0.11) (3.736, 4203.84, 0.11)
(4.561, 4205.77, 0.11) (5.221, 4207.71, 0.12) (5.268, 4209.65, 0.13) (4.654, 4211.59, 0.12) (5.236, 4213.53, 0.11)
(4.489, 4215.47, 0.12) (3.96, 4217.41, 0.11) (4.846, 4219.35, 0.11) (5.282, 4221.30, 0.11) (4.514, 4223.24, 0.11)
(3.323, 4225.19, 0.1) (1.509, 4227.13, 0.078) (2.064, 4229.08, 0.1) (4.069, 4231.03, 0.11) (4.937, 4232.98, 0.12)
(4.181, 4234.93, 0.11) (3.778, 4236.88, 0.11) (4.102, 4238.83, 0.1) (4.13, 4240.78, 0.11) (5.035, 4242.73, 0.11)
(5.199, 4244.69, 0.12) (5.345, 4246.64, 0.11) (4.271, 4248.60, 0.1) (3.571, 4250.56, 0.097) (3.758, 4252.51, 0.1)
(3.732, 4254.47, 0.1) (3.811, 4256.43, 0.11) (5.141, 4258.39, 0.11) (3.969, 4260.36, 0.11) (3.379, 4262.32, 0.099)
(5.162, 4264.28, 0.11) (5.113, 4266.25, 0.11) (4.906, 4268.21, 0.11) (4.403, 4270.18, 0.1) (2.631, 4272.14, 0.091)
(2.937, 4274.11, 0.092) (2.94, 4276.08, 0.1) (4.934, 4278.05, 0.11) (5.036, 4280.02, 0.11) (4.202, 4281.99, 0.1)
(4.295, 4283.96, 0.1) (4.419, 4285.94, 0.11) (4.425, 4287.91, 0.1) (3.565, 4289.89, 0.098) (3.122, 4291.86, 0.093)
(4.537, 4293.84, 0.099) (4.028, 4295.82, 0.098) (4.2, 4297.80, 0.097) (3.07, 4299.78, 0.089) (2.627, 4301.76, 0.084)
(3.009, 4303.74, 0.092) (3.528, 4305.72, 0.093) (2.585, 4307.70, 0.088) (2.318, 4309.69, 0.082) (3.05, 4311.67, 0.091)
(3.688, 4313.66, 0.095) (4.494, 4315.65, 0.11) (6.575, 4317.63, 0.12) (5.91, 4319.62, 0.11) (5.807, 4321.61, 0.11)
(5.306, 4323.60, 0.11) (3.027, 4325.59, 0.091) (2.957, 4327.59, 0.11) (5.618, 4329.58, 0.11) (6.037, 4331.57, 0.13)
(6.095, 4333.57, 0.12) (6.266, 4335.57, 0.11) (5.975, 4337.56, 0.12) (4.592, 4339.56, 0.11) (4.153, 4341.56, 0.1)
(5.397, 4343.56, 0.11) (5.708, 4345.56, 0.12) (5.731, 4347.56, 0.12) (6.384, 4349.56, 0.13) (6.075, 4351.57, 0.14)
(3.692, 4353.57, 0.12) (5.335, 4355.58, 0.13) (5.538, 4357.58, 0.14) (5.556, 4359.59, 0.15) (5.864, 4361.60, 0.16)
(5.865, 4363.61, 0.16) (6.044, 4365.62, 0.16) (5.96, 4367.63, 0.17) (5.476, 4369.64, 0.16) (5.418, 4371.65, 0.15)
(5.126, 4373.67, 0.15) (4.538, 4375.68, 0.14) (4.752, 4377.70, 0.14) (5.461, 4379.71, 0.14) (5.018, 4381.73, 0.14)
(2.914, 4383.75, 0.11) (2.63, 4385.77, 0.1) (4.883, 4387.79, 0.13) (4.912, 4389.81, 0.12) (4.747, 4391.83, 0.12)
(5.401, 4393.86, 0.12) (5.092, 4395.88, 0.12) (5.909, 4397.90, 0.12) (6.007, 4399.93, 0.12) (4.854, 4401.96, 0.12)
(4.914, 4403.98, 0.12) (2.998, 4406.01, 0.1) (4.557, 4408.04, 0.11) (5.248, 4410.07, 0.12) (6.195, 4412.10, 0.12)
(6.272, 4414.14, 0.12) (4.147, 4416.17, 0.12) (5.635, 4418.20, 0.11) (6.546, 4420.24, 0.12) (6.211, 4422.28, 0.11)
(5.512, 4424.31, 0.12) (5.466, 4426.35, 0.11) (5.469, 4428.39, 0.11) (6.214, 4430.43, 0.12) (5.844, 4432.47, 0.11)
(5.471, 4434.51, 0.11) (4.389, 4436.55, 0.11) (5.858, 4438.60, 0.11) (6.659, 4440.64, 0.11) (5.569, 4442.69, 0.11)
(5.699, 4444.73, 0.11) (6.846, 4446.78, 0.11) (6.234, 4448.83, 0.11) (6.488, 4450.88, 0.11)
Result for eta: 0.67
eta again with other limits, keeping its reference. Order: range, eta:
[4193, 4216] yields 0.75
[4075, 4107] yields 0.66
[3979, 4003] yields 0.22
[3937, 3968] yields 1.50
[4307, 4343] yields 1.14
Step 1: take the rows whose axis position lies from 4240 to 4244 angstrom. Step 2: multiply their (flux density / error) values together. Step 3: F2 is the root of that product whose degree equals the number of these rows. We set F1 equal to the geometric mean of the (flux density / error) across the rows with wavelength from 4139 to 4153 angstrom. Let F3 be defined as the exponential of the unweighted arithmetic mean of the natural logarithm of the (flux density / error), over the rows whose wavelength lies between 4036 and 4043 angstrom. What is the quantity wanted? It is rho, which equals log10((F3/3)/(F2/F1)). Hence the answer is 0.96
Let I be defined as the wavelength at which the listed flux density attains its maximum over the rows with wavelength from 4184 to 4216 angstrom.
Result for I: 4209.65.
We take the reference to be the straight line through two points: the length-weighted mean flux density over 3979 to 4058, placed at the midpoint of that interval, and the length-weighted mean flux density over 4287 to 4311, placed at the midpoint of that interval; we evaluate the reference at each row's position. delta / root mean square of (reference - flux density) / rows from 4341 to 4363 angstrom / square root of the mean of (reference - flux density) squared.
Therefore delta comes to 2.22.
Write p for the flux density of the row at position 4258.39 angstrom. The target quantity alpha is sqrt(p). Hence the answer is 2.27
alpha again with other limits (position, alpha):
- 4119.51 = 2.07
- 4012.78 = 2.11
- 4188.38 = 1.80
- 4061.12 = 2.12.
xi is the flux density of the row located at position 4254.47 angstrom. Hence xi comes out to 3.732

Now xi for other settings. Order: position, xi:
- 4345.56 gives 5.708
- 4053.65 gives 4.336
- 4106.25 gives 4.705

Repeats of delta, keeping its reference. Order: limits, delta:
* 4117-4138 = 0.93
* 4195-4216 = 1.05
